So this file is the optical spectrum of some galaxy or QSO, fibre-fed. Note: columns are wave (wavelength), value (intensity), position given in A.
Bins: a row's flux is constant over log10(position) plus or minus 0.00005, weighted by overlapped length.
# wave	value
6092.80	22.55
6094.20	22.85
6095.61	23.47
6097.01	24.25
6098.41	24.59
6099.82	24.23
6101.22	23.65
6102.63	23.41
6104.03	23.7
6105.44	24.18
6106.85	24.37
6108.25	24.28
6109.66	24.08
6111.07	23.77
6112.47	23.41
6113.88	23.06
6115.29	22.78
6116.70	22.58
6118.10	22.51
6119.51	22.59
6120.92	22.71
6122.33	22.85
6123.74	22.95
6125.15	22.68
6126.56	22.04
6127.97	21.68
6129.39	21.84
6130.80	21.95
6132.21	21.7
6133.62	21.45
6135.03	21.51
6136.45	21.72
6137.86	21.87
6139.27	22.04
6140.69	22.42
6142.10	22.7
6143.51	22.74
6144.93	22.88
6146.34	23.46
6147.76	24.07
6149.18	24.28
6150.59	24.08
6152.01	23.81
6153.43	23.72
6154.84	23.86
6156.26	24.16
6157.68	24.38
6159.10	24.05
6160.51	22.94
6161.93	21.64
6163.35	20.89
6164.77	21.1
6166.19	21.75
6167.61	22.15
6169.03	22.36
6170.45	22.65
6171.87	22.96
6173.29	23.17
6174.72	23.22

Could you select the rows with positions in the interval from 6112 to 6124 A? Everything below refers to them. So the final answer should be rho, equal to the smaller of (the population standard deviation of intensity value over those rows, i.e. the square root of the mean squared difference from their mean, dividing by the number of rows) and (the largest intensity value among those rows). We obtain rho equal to 0.3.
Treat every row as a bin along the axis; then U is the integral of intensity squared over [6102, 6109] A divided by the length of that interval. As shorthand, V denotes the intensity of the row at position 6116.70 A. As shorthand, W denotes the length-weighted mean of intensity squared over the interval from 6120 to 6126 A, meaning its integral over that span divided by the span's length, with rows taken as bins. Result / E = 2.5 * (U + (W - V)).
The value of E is 2680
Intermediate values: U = 576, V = 22.58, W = 519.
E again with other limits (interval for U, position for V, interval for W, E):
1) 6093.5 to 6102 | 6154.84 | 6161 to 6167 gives 2508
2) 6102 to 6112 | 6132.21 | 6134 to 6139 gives 2561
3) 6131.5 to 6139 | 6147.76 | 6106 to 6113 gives 2556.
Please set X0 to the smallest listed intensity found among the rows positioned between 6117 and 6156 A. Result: 21.45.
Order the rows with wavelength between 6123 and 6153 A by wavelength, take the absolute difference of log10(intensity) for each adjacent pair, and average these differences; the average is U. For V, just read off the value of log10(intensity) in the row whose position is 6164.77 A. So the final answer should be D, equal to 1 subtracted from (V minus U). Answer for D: 0.319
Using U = 0.0051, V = 1.32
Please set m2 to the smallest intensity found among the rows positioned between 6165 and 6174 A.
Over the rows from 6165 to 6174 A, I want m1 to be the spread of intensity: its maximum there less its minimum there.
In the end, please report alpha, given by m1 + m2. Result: 23.2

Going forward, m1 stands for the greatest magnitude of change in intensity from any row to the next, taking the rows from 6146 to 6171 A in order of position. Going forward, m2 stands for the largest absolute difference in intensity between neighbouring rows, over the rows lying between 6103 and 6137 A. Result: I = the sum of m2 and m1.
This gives 1.9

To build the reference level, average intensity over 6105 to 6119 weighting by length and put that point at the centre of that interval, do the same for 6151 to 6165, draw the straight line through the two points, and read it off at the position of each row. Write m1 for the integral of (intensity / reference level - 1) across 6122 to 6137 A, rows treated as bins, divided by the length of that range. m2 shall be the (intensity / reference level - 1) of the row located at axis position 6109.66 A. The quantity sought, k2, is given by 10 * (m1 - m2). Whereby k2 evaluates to -0.8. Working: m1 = -0.057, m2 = 0.02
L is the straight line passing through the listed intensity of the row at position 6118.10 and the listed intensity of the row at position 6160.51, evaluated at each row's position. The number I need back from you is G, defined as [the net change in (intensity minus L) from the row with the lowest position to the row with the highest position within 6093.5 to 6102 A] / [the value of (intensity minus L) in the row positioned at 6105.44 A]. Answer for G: 0.4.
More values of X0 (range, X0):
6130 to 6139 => 21.45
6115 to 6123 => 22.51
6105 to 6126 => 22.51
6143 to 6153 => 22.74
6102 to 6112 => 23.41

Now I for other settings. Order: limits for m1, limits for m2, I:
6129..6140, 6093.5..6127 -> 1.0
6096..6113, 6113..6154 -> 1.2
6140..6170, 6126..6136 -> 1.7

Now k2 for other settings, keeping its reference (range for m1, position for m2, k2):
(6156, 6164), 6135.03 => 0.7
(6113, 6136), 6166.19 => 0.1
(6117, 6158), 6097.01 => -0.5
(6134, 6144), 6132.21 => 0.2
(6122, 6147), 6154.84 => -0.8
